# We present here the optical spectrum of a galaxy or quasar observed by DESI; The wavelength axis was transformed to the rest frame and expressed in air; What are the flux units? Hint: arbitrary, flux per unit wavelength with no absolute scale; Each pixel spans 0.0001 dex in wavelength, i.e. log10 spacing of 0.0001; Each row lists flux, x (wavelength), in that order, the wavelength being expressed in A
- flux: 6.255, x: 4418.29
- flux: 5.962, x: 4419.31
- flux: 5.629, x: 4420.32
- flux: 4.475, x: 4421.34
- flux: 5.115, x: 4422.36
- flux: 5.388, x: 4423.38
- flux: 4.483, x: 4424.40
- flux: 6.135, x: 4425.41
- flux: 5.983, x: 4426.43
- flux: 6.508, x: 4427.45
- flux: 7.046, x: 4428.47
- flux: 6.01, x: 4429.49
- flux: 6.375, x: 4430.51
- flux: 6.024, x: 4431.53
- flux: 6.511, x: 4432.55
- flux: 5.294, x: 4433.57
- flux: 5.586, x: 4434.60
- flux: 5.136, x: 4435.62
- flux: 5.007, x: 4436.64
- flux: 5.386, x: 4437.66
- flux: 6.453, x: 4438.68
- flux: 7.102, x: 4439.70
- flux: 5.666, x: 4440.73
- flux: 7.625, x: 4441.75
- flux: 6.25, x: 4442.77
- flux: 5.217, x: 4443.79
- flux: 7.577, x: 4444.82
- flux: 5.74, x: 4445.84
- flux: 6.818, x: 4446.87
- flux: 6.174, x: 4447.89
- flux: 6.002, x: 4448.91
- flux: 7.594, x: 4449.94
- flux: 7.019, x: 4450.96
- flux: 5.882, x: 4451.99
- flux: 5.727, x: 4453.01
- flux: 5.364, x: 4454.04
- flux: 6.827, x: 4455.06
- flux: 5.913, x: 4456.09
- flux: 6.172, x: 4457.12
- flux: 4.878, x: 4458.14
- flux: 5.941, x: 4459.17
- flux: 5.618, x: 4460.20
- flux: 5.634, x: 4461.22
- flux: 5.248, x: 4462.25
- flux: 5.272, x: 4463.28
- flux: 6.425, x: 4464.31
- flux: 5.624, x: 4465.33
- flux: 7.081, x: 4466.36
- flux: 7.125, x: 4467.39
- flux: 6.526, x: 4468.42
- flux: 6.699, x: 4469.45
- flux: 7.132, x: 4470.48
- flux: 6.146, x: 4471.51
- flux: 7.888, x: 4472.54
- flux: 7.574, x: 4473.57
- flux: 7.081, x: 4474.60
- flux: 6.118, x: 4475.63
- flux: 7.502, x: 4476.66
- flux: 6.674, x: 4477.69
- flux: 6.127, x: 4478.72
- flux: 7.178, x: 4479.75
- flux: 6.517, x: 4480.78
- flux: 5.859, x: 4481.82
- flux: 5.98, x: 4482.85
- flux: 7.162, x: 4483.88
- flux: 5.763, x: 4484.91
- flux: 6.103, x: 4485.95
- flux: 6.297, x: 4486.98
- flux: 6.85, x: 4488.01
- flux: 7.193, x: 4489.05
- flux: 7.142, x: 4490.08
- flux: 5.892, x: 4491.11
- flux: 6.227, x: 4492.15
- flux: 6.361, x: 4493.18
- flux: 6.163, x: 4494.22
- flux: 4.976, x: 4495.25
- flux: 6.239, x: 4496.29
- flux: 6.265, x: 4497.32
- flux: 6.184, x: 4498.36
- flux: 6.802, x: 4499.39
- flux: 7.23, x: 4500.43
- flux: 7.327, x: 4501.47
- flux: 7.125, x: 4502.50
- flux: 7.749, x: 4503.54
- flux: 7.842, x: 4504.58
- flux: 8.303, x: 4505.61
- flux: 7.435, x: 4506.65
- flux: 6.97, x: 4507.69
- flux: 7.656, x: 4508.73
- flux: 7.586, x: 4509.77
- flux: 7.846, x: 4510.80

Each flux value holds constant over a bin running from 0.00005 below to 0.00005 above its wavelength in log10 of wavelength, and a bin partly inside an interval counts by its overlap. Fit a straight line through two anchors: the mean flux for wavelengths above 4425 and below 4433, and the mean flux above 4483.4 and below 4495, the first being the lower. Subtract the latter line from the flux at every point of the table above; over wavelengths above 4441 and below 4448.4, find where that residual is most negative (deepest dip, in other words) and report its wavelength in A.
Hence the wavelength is 4443.79 A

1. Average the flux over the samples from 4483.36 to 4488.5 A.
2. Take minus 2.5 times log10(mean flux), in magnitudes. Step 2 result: -2.02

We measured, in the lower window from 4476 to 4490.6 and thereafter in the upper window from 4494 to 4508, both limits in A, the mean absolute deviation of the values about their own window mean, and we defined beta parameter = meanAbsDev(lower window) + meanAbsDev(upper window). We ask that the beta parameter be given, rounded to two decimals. 1.19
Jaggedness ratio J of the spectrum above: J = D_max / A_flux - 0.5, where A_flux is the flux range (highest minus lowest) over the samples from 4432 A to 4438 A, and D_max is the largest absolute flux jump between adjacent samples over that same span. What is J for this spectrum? 0.31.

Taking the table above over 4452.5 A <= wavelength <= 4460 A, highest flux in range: 6.827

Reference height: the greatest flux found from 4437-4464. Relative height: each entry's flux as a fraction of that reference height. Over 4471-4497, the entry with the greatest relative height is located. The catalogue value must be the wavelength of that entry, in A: 4472.54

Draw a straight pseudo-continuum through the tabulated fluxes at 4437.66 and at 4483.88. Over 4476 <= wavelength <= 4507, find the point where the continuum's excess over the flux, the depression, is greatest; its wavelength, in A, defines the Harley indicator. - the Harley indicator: 4495.25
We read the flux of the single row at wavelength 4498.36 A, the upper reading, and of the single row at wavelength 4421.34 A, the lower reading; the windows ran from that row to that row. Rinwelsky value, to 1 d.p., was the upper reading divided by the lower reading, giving 1.4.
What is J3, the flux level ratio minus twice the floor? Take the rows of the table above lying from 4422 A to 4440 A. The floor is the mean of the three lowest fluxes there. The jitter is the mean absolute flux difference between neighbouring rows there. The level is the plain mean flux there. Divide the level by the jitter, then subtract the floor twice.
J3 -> -0.2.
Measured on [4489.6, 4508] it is 2.5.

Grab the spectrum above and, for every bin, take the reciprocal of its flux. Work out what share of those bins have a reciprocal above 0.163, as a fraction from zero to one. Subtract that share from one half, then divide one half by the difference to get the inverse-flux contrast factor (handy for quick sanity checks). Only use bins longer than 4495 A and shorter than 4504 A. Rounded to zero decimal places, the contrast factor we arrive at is 1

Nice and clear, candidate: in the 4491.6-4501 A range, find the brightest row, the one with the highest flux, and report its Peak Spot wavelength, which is 4500.43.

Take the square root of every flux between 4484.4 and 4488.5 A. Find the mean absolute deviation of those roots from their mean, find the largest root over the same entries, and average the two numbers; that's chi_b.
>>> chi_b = 1.34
